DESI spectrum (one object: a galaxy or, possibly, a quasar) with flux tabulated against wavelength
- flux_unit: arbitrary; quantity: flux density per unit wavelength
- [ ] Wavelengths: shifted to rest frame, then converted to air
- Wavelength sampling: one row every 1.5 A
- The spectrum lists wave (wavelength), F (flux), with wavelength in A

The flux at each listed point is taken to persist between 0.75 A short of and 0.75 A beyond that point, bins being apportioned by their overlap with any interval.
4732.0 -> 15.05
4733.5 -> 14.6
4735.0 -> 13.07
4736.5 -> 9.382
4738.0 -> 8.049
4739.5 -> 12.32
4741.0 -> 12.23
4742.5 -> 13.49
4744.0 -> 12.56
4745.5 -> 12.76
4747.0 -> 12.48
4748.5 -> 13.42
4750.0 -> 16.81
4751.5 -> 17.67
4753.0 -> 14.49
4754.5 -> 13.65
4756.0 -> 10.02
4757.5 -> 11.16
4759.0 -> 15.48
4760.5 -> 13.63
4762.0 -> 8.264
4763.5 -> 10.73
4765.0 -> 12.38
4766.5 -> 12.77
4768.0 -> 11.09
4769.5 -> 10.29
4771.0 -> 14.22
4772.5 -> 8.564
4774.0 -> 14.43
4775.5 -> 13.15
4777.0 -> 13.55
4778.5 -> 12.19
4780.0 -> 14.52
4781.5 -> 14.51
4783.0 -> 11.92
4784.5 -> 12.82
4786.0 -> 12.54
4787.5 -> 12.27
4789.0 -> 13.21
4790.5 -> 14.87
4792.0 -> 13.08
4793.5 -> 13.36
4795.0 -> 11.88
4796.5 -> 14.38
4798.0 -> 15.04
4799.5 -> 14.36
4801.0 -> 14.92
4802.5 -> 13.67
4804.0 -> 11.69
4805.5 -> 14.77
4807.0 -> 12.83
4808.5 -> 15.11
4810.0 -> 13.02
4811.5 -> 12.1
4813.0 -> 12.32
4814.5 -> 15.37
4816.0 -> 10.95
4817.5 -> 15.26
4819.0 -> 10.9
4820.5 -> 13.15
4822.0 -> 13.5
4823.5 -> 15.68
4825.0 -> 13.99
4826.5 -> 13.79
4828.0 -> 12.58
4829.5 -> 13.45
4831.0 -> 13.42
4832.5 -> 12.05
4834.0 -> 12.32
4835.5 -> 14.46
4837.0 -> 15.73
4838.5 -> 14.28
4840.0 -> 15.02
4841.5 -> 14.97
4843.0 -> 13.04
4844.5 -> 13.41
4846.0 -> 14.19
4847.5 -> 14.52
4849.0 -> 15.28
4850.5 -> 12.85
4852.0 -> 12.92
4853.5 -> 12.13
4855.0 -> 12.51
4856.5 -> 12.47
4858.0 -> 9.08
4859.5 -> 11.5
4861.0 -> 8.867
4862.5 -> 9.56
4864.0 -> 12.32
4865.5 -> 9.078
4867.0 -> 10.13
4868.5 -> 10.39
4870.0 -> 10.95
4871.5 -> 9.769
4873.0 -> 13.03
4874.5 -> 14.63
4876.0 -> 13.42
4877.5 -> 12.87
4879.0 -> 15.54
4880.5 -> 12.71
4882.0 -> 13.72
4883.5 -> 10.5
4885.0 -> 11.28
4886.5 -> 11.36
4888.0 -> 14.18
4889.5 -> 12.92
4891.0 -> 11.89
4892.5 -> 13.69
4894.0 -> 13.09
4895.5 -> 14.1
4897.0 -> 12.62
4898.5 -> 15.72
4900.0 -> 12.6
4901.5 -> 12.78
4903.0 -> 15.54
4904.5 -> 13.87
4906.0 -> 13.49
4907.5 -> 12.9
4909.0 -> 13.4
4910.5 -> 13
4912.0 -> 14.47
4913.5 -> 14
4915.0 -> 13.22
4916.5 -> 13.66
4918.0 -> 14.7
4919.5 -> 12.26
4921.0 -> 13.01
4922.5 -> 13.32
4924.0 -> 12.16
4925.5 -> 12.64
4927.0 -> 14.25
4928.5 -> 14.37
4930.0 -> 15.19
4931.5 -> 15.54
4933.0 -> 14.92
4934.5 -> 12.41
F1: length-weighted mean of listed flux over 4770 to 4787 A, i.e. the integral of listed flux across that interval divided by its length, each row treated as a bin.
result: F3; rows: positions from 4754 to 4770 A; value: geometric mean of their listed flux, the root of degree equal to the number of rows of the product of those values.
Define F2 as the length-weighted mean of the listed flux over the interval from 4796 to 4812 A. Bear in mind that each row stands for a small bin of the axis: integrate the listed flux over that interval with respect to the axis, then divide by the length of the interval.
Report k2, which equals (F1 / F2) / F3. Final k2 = 0.0804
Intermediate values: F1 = 12.9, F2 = 13.8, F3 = 11.6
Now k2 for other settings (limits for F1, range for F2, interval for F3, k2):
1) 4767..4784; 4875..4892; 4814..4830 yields 0.0733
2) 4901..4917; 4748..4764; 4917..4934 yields 0.0748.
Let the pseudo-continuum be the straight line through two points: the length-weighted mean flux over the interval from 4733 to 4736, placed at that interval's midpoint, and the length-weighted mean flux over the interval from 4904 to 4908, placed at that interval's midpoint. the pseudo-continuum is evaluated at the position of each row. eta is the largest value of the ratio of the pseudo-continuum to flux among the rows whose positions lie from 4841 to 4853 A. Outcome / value 1.04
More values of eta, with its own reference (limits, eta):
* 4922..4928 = 1.10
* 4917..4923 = 1.10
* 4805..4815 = 1.11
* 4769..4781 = 1.57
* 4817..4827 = 1.23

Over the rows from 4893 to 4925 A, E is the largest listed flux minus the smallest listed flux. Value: 3.6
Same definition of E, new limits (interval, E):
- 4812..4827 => 4.8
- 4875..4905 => 5.2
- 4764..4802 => 6.5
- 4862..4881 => 6.5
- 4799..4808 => 3.2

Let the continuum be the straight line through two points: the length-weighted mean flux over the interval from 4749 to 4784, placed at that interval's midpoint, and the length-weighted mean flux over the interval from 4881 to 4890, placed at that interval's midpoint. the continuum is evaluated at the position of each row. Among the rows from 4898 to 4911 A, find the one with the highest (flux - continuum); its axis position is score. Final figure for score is 4898.5 A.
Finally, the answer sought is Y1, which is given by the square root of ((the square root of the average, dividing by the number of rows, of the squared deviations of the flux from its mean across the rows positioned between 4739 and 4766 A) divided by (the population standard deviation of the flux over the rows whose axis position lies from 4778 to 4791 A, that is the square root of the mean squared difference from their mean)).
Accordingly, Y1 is 1.4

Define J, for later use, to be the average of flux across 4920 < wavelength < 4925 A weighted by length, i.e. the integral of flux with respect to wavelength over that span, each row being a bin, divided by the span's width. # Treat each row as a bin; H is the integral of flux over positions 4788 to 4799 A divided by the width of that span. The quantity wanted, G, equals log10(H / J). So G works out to 0.03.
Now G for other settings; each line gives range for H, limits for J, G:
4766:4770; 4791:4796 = -0.06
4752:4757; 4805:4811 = -0.03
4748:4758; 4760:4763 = 0.12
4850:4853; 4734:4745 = 0.04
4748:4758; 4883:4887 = 0.10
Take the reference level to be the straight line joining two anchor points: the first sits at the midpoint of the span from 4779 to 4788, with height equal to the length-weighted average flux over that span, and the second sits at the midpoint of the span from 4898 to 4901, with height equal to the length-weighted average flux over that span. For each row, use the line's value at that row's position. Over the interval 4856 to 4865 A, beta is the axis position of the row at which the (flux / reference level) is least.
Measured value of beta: 4861.0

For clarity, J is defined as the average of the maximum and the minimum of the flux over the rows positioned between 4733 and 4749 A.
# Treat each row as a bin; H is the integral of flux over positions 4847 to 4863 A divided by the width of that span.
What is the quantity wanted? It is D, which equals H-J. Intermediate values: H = 12.0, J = 11.3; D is 0.6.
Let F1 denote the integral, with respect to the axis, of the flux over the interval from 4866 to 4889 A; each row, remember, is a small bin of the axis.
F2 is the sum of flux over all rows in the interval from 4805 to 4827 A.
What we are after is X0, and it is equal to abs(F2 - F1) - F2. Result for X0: -123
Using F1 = 282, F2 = 203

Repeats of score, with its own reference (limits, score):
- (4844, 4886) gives 4879.0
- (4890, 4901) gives 4898.5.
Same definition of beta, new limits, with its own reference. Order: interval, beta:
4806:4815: 4811.5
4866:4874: 4871.5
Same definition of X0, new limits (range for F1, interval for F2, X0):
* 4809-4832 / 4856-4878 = -30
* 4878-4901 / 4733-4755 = -94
